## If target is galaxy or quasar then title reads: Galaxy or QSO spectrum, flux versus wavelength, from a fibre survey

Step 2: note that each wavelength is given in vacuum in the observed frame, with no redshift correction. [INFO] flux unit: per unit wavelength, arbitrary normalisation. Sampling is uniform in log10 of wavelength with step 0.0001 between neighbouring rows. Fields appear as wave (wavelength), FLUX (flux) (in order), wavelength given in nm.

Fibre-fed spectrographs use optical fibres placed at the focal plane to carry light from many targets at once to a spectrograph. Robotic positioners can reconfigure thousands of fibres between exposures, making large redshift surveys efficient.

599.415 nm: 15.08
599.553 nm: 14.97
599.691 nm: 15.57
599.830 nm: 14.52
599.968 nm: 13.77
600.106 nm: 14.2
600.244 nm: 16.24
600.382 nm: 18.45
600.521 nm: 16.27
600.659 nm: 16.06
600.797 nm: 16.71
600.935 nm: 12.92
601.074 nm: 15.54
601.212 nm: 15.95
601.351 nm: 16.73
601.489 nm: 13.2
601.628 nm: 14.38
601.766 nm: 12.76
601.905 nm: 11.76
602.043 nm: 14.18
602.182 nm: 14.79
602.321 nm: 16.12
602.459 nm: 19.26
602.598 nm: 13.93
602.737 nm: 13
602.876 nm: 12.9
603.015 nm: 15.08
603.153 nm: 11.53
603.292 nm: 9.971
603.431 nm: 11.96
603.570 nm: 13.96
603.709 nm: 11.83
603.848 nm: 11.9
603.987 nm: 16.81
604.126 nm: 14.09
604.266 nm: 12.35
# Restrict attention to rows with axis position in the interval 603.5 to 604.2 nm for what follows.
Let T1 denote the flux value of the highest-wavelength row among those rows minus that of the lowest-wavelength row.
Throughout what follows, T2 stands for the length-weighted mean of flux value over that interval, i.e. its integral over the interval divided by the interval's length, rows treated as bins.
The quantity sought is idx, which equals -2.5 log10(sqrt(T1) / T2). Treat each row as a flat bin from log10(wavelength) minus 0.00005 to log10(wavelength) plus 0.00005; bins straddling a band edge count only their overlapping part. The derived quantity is 3.9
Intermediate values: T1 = 0.13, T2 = 13.7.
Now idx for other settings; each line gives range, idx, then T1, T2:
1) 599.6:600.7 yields 3.4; 0.49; 15.6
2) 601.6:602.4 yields 2.6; 1.74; 14.1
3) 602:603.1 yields 3.0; 0.90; 14.9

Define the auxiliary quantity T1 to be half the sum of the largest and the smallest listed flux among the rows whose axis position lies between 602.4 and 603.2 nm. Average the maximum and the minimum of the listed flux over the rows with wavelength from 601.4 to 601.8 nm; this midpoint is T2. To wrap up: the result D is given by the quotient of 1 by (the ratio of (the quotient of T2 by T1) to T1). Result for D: 17.5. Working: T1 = 15.4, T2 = 13.6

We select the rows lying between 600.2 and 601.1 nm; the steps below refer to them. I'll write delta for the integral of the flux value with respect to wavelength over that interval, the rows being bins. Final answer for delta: 14.4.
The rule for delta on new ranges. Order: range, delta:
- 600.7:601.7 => 15.1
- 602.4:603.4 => 13.5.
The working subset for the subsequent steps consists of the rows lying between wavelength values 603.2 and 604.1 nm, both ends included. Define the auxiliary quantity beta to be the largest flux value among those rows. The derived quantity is 16.81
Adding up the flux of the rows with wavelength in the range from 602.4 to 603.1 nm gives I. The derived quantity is 74.2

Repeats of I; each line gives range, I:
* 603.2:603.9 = 59.6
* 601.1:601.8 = 73.0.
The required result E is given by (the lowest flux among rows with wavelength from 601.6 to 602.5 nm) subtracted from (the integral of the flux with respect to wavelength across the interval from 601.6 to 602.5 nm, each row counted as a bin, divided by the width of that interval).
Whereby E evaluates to 2.9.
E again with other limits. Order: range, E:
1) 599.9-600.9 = 2.1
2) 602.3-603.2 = 3.0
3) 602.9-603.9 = 2.4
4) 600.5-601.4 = 2.8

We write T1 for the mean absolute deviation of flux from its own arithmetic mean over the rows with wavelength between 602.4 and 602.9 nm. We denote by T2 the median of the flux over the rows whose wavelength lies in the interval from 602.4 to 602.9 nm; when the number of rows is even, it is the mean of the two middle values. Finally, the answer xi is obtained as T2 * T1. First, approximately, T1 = 2.24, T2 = 13.5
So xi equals 30.2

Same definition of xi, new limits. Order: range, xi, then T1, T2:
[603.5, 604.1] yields 22.8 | 1.76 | 12.9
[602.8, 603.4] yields 19.8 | 1.62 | 12.2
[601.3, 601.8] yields 17.8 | 1.29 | 13.8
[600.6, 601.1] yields 18.9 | 1.19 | 15.8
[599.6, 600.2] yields 7.6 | 0.53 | 14.4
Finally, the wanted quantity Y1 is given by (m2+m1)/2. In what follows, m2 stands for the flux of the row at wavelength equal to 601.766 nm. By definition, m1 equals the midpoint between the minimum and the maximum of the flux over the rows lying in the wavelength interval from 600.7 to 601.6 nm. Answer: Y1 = 13.8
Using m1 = 14.8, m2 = 12.76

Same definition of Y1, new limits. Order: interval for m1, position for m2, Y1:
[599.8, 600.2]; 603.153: 12.8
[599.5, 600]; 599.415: 14.9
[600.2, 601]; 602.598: 14.8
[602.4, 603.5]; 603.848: 13.3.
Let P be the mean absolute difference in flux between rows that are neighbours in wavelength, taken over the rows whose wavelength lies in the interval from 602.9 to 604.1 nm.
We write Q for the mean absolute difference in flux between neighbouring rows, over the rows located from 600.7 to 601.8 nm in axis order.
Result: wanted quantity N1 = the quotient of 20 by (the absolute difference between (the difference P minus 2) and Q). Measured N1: 12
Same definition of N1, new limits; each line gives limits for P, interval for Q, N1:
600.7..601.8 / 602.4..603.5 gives 9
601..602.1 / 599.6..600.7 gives 12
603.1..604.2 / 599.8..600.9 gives 20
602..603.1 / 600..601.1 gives 10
